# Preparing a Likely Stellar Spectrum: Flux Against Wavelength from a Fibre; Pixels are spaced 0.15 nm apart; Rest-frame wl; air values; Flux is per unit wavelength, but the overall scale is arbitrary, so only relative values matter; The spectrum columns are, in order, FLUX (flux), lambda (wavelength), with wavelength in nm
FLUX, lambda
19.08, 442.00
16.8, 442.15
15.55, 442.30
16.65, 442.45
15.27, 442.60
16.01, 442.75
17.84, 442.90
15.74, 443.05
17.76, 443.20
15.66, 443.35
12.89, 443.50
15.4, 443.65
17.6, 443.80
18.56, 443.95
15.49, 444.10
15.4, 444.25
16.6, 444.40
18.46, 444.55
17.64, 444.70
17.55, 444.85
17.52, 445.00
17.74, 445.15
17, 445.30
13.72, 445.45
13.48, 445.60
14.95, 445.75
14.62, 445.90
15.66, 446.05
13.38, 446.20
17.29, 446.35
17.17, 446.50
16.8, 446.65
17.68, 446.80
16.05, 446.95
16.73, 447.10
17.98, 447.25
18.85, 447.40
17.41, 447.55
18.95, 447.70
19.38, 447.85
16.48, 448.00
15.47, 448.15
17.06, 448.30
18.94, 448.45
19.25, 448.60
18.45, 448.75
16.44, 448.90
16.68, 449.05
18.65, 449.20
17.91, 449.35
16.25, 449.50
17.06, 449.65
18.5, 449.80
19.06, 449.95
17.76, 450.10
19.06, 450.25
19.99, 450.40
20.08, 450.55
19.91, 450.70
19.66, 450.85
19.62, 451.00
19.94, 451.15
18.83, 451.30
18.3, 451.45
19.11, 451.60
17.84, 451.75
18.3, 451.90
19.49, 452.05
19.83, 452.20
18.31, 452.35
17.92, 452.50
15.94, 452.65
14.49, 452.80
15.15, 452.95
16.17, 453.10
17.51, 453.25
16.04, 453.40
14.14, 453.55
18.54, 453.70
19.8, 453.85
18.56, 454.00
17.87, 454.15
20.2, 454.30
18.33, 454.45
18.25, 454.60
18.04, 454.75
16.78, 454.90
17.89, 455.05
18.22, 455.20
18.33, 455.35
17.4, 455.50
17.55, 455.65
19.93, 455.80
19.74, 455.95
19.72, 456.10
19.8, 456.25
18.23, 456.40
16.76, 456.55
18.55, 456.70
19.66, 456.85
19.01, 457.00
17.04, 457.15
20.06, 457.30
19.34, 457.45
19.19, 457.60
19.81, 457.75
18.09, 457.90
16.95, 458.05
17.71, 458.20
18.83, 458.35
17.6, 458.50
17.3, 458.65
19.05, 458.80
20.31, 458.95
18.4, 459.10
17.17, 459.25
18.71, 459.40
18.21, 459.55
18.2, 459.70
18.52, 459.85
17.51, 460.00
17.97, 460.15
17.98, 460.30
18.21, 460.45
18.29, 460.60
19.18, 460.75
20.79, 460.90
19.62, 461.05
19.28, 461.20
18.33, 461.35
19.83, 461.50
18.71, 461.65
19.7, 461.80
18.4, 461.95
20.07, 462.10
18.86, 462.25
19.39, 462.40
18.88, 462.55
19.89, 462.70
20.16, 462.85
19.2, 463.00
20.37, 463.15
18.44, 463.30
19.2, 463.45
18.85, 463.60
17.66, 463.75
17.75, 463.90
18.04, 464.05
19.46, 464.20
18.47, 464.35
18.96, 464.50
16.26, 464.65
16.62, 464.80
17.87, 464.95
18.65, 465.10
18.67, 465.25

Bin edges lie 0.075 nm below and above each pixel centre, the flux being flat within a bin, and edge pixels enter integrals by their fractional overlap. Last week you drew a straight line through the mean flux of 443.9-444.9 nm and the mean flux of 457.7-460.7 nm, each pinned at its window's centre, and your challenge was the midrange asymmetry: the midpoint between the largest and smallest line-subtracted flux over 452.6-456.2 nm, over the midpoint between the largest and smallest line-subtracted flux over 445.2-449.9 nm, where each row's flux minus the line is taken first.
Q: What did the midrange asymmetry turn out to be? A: 0.7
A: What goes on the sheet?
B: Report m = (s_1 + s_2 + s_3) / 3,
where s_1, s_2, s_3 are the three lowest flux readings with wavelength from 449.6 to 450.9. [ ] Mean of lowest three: 17.8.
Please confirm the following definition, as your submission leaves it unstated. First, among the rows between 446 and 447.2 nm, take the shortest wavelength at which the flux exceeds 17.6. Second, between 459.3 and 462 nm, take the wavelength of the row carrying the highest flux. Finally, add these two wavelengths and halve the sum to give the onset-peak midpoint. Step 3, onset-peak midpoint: 453.85 nm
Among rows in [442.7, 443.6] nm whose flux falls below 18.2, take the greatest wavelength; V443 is 443.50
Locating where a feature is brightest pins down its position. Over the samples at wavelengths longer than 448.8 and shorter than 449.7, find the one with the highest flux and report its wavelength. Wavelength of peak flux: 449.20 nm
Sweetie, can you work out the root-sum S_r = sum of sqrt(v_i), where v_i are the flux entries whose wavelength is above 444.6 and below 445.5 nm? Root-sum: 25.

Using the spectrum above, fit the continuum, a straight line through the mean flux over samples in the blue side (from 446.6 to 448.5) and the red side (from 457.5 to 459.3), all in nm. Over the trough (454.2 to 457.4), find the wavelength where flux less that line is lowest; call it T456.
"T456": 456.55 nm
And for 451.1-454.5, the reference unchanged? 453.55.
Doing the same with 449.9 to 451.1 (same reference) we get 450.10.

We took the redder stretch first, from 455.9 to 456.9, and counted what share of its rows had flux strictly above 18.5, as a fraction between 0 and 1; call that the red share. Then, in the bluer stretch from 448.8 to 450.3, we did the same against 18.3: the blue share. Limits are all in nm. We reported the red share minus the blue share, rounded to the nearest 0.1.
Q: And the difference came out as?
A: 0.3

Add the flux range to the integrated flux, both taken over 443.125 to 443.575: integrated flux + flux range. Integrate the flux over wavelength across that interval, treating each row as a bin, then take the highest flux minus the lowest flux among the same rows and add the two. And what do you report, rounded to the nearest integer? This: 12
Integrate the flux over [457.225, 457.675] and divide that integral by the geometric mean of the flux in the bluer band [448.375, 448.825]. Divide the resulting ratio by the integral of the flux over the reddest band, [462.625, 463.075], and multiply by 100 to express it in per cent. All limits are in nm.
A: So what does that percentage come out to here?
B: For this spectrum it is 5.2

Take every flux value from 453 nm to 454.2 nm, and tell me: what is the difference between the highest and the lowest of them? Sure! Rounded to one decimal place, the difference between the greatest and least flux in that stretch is 5.7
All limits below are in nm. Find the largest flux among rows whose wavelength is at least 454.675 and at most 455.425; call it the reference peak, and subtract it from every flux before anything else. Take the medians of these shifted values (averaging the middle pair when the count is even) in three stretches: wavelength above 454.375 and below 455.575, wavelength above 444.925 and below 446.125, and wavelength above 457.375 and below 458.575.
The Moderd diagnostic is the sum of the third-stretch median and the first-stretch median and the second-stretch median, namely -3.1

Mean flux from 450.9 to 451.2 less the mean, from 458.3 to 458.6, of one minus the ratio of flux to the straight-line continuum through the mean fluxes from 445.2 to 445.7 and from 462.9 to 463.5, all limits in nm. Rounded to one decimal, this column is 19.8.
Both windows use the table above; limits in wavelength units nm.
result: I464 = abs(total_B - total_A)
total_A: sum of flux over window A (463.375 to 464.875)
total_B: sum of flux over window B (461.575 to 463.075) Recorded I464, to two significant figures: 12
